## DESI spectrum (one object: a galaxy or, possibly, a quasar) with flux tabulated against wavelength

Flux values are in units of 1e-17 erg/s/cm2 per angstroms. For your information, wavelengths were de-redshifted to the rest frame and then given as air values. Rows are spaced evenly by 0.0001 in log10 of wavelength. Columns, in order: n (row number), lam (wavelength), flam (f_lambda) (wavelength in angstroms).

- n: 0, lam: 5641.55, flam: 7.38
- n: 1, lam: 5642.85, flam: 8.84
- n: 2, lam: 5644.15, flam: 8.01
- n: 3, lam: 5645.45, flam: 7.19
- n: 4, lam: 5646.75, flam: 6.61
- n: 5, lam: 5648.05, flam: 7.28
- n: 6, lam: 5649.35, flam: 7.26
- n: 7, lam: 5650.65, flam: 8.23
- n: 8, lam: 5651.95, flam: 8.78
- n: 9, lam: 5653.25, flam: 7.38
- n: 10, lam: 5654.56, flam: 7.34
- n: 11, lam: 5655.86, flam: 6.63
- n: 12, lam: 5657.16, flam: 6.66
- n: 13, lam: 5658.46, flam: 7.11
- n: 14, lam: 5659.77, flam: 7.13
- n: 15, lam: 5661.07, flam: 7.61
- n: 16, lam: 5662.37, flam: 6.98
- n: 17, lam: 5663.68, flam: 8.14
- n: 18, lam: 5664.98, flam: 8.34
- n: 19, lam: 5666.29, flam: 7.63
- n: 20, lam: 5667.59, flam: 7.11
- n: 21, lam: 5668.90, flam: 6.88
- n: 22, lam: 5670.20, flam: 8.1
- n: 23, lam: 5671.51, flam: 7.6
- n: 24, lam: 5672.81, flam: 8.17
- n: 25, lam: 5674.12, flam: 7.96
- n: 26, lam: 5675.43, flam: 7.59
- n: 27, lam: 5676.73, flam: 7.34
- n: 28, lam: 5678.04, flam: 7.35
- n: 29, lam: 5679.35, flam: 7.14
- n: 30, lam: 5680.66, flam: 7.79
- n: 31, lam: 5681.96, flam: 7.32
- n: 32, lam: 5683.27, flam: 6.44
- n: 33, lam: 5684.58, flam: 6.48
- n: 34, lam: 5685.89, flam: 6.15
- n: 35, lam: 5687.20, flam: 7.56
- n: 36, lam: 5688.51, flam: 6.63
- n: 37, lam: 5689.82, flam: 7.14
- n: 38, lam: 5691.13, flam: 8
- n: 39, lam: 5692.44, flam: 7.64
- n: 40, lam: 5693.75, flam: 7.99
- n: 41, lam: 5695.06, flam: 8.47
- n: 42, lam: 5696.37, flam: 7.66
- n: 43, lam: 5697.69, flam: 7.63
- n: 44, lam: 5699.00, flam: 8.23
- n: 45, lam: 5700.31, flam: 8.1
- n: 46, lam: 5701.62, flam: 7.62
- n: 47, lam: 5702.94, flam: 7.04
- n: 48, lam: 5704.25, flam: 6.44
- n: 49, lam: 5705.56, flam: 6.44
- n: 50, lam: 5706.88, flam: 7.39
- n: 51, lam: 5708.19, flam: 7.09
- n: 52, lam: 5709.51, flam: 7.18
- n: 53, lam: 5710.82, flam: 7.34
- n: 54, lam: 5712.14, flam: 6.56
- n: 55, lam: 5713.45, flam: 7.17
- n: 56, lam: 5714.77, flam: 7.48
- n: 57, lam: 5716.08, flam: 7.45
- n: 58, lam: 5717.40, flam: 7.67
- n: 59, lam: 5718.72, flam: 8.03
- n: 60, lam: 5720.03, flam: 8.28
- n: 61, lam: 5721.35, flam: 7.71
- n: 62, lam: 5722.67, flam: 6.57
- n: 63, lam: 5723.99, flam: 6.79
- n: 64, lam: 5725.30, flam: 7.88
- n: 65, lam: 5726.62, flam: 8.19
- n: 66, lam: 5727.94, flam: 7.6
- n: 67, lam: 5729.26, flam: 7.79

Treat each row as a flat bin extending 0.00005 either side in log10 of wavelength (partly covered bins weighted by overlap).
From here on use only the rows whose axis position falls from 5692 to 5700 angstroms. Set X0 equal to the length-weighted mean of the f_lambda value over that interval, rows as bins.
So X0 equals 7.95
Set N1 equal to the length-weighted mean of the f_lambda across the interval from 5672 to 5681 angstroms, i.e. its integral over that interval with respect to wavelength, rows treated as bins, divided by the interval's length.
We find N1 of 7.61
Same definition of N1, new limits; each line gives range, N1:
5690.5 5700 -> 7.95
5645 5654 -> 7.54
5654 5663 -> 7.07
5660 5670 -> 7.54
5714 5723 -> 7.63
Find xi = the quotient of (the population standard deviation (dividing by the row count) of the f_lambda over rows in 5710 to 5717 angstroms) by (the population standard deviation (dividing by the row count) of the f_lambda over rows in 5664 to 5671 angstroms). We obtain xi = 0.6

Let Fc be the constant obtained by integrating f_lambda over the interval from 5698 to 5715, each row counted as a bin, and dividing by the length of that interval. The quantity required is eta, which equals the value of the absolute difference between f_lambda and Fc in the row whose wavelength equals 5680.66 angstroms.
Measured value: 0.55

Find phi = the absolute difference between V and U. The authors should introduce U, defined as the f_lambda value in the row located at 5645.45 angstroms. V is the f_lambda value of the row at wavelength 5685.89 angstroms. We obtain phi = 1.0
